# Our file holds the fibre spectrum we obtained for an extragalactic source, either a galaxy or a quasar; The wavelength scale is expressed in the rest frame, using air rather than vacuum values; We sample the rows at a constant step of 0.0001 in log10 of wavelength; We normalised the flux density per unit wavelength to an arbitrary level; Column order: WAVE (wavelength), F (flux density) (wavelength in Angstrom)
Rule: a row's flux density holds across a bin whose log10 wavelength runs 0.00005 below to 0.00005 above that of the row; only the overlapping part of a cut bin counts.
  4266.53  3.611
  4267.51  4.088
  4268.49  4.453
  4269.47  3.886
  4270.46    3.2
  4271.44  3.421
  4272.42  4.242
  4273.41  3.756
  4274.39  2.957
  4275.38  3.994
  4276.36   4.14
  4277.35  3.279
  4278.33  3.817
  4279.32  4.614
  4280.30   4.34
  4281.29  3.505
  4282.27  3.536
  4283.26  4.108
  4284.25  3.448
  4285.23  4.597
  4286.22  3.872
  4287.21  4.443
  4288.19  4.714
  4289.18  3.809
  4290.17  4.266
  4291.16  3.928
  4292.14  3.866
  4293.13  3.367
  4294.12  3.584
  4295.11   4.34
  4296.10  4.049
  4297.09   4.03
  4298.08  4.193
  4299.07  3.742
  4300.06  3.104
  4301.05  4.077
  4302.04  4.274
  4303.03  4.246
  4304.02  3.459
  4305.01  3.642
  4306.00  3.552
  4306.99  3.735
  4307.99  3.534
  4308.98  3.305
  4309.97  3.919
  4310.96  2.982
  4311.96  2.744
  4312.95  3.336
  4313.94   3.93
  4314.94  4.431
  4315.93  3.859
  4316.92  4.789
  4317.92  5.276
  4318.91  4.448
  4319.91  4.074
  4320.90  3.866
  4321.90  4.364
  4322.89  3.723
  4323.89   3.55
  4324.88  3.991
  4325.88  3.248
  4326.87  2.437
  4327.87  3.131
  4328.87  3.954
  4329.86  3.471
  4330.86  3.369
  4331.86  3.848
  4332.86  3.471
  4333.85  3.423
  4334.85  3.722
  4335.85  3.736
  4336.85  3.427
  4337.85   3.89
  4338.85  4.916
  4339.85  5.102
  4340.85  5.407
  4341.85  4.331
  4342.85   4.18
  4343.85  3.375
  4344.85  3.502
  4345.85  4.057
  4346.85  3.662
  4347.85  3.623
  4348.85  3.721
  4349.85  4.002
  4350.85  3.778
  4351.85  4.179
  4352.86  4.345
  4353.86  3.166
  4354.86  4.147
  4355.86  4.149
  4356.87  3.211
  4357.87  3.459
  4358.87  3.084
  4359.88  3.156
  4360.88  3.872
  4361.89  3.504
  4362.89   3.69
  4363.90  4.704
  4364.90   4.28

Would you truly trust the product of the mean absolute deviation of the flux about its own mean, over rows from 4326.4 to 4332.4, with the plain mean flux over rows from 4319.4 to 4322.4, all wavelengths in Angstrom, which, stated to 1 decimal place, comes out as 1.6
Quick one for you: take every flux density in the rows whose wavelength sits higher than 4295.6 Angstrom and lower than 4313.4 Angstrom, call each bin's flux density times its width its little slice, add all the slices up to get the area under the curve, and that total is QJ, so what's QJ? 65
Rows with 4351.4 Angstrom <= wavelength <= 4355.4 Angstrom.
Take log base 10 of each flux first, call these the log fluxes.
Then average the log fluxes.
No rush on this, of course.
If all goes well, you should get 0.594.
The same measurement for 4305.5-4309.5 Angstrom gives 0.548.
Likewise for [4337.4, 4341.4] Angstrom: 0.681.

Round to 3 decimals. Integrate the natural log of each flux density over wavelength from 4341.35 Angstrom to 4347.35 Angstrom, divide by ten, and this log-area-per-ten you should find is 0.807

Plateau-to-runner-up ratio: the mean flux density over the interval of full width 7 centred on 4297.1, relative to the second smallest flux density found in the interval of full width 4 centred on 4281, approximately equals 1.09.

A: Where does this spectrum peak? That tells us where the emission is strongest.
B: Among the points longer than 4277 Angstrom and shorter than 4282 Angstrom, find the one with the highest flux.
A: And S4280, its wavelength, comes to 4279.32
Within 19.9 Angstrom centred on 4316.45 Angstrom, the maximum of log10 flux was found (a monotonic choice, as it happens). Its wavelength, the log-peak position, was 4317.92 Angstrom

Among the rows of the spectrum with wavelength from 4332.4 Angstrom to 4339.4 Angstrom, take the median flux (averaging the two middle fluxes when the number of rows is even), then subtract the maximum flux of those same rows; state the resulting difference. -1.2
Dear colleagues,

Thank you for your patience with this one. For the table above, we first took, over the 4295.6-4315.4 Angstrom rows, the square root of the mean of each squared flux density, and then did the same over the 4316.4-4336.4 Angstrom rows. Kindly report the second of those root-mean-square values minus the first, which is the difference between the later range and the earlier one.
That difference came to 0.10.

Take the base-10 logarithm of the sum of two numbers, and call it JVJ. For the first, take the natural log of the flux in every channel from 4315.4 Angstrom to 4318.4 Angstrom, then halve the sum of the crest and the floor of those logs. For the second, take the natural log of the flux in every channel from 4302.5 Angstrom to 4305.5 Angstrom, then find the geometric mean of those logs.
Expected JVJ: 0.452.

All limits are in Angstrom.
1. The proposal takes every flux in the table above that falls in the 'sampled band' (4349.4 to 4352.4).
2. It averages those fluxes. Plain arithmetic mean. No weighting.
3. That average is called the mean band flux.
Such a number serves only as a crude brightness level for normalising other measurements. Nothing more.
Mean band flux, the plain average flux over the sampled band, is 3.99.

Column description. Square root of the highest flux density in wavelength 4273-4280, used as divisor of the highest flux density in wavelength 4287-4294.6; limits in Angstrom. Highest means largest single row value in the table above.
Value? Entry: 2.19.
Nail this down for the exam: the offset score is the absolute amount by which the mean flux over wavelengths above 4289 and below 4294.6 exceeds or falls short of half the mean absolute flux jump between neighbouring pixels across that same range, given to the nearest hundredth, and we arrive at 3.65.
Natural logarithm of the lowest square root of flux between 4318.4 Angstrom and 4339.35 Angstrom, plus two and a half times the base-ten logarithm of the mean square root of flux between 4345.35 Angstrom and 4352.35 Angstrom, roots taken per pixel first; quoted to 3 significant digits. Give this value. 1.18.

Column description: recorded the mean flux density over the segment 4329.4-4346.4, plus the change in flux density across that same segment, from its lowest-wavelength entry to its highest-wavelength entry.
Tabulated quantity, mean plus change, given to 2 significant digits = 4.5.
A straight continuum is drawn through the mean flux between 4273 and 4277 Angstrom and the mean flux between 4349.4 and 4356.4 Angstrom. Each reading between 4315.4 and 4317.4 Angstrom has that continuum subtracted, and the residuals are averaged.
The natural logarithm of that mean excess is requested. -0.7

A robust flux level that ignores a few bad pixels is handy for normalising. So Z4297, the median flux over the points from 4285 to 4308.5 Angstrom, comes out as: 3.90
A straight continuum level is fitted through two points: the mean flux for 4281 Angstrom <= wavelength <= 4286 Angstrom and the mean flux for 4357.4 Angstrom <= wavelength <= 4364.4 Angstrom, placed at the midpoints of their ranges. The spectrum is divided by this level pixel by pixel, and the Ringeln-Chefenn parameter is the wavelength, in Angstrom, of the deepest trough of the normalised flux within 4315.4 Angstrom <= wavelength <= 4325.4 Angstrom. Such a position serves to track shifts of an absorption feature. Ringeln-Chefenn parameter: 4323.89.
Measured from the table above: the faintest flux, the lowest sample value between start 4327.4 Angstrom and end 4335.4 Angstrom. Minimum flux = 3.131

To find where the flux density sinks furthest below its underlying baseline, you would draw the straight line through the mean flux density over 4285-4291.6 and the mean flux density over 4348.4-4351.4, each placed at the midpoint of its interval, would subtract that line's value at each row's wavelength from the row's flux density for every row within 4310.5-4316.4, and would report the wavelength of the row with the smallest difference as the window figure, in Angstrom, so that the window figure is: 4311.96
